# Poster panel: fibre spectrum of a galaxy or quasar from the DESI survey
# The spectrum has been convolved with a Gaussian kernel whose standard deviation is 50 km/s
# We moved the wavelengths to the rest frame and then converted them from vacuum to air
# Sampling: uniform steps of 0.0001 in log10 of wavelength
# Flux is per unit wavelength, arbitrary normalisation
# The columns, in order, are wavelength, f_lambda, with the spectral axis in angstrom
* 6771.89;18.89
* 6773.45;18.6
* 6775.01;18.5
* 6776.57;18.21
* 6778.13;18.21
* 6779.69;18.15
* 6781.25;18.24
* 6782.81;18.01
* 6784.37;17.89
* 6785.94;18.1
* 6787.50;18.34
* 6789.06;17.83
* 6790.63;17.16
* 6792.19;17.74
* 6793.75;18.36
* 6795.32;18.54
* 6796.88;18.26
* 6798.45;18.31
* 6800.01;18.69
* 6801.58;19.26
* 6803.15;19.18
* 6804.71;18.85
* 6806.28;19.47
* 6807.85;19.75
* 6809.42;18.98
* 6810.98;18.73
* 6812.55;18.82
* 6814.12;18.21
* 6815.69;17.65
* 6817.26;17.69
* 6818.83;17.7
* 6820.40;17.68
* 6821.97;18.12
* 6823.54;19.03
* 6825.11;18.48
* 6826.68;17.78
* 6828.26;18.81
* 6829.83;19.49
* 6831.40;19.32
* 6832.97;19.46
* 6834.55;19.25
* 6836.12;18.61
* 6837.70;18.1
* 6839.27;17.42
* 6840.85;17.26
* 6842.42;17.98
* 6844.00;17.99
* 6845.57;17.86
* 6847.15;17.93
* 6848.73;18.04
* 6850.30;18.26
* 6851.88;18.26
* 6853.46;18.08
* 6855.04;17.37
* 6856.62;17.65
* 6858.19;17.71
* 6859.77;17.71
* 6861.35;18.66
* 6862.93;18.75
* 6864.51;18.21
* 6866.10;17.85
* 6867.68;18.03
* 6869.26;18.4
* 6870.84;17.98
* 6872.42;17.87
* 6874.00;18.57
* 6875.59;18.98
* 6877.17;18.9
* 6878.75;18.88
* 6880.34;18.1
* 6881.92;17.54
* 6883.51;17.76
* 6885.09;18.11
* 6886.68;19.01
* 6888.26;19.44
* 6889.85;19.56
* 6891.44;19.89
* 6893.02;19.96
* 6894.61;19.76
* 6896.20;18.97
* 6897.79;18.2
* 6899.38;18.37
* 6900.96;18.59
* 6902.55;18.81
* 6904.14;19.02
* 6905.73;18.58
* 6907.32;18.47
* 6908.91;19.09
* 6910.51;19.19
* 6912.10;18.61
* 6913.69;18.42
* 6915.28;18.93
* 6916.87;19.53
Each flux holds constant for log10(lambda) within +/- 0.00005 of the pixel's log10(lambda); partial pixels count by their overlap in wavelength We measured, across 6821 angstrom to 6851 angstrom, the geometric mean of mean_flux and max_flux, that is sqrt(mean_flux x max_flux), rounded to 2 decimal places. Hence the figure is 18.93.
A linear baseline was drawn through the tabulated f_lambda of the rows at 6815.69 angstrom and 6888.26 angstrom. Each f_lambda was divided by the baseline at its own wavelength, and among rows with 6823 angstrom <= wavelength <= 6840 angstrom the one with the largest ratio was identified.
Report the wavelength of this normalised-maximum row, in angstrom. 6829.83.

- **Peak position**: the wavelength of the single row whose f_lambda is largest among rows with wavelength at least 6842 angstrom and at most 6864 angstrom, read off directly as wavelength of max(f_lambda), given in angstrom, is 6862.93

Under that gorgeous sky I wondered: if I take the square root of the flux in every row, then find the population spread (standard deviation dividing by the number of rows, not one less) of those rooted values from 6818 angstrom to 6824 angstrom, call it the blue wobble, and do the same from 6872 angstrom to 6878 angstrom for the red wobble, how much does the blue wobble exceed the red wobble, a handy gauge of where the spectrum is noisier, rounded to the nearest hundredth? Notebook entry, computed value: 0.01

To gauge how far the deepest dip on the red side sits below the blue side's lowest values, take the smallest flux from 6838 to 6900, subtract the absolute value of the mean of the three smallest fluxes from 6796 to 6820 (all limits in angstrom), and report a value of -0.4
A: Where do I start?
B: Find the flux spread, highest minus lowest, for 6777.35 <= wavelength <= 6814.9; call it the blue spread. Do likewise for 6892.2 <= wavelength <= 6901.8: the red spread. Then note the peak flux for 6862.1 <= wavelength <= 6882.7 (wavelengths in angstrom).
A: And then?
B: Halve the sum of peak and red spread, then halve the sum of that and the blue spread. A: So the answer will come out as 6.48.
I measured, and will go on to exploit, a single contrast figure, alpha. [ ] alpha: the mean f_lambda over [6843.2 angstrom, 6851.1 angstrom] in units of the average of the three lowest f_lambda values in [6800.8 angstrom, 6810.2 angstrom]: 0.95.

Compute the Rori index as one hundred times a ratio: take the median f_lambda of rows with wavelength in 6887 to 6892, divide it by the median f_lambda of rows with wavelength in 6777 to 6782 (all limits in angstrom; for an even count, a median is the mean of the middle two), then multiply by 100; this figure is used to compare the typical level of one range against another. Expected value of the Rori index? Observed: 107.4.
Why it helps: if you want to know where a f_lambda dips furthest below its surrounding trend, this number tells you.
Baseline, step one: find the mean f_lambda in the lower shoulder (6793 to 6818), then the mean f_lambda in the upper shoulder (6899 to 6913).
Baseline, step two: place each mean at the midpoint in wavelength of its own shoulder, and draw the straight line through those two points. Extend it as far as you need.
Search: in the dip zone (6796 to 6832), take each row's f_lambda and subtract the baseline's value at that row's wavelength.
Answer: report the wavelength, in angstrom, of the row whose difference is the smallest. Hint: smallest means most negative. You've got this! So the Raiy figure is 6815.69 angstrom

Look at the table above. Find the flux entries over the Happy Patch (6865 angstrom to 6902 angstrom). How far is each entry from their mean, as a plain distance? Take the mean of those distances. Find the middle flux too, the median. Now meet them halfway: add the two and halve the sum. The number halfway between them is 9.59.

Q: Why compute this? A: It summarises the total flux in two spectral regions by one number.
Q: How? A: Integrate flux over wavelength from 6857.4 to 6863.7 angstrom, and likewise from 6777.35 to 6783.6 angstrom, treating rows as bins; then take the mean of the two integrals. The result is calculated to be 114.2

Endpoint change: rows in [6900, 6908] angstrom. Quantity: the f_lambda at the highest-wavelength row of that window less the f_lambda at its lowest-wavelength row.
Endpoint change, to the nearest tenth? -0.1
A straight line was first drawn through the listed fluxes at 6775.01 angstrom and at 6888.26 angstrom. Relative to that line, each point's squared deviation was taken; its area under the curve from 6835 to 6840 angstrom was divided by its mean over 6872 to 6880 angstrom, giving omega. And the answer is 8.9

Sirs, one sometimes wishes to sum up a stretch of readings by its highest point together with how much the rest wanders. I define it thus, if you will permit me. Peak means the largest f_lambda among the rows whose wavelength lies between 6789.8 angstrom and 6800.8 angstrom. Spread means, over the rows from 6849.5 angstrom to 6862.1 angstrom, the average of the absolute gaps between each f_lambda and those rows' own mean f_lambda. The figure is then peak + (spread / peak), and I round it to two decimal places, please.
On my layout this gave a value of 18.71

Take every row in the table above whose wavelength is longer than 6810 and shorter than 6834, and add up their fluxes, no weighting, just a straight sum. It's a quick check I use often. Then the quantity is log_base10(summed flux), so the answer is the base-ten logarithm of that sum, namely 2.44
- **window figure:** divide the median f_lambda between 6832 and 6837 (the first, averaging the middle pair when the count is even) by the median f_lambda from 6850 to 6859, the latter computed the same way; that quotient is 1.08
